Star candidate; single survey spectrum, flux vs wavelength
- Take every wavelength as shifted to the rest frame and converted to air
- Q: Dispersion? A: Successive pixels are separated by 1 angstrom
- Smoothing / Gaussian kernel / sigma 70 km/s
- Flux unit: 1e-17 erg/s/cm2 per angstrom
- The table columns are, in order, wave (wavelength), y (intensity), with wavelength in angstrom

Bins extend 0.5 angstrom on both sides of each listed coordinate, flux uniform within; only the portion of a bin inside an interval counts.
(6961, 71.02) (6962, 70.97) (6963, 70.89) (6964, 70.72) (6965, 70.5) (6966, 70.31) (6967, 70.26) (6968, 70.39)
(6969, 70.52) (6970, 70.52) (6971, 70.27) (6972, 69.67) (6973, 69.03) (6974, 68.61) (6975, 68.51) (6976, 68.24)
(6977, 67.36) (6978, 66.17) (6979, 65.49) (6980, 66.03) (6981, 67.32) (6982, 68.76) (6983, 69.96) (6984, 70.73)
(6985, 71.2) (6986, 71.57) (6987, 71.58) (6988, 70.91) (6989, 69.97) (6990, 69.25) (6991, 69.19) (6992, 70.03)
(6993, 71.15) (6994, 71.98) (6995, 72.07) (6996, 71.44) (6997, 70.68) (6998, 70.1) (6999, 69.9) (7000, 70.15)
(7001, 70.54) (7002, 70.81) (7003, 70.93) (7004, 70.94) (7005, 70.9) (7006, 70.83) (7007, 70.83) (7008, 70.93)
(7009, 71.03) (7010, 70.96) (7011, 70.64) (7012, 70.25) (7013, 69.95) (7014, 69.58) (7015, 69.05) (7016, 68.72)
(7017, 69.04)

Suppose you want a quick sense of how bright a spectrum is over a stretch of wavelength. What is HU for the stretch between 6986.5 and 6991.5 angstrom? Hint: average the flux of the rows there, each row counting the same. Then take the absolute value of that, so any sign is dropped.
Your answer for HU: 70.2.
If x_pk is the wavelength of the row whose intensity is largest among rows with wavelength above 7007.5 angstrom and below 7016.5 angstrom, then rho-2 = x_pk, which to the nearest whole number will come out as 7009 angstrom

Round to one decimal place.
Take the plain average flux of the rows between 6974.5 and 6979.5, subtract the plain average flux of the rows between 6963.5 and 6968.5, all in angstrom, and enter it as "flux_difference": -3.3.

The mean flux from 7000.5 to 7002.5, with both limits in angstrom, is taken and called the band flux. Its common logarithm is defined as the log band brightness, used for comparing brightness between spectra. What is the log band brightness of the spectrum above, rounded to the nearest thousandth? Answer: 1.849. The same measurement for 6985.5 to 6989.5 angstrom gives 1.851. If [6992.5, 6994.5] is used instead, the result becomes 1.855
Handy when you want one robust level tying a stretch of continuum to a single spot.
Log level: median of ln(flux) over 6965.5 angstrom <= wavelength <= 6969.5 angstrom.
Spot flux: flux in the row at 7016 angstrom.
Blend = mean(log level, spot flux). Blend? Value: 36.5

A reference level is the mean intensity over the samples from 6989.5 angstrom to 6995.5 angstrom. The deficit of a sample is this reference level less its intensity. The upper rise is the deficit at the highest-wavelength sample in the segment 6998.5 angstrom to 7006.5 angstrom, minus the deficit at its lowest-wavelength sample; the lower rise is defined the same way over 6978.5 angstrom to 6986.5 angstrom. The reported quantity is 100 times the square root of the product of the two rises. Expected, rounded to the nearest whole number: 238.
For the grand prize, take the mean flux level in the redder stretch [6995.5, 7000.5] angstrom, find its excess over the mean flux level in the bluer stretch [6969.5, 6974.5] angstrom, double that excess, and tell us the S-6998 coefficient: 1.7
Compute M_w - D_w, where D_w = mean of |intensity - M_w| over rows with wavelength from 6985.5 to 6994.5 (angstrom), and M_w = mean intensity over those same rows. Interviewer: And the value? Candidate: 69.7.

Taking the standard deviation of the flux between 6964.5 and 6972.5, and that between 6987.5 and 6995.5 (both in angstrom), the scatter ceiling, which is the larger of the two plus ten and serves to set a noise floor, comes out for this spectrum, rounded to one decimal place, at 11.1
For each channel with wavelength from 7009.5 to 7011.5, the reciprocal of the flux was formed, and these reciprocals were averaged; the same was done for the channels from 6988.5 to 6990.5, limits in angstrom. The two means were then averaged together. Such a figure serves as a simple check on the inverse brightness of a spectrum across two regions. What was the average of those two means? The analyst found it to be 0.0142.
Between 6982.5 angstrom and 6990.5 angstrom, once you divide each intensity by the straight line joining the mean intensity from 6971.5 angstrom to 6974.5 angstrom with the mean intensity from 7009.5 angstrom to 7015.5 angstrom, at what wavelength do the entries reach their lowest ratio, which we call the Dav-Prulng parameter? 6990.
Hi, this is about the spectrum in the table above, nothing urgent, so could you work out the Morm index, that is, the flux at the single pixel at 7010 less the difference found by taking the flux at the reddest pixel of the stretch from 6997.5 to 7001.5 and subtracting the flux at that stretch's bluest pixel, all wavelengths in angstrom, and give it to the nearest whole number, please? 71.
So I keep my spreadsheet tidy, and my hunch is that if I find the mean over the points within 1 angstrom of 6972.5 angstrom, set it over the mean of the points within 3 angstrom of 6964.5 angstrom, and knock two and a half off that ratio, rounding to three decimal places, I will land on -1.518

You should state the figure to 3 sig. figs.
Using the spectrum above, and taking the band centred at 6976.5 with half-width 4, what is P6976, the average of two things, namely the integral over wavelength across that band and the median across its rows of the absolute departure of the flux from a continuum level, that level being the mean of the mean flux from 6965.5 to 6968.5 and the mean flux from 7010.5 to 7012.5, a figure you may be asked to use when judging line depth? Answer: 13.1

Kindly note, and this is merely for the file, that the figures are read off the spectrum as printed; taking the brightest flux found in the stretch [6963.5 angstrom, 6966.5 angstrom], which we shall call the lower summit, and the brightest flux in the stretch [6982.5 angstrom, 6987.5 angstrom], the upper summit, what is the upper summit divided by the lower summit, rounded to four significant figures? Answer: 1.012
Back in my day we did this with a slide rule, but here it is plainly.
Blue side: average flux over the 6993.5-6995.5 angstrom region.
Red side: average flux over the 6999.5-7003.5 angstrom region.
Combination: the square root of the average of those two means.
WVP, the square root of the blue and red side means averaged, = 8.44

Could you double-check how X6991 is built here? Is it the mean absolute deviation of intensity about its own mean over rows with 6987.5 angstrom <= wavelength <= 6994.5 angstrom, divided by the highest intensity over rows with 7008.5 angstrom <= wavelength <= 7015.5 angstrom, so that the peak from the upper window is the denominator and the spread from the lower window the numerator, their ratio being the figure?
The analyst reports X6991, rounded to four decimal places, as 0.0120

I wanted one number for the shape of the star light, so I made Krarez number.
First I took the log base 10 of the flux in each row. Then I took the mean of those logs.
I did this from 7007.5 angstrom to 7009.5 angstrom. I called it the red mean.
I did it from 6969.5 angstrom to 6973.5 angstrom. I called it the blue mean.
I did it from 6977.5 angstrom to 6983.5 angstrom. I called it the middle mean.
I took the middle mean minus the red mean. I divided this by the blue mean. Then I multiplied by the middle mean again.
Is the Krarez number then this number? -0.023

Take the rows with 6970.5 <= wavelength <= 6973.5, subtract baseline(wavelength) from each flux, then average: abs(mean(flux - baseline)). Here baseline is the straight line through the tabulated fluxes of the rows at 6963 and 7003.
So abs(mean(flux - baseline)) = 1.24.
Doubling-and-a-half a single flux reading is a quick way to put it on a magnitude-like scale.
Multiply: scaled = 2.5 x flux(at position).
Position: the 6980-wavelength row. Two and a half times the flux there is 165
